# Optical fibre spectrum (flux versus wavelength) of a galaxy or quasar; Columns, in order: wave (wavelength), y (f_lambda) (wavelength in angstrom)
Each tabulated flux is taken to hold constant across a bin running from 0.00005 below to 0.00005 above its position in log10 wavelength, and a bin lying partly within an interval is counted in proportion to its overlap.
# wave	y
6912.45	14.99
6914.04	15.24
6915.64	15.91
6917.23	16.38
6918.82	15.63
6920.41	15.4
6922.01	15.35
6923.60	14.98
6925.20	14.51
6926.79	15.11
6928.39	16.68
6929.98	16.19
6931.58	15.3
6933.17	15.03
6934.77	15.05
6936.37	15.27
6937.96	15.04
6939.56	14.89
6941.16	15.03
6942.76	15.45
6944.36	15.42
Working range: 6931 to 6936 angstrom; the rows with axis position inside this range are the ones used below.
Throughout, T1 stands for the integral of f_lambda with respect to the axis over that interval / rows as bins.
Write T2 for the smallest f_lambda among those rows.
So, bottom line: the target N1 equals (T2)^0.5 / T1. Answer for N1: 0.051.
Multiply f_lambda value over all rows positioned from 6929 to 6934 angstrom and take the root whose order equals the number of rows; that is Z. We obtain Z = 15.50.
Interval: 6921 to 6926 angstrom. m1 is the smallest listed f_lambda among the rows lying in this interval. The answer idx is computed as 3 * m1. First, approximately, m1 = 14.51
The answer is 43.5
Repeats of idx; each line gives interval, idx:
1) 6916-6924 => 44.9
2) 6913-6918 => 45.7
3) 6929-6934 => 45.1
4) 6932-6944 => 44.7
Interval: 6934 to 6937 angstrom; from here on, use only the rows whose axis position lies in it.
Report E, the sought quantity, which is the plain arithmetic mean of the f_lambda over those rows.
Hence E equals 15.2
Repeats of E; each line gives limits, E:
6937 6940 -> 15.0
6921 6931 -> 15.5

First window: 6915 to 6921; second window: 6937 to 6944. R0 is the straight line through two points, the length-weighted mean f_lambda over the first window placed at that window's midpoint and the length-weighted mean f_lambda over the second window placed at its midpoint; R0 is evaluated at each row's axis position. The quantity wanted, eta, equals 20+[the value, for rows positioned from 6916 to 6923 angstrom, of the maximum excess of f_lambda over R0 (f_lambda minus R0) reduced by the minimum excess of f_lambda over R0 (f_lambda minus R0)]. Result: 20.9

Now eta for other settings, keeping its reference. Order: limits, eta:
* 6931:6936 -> 20.2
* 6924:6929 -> 22.3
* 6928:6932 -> 21.3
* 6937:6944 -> 20.7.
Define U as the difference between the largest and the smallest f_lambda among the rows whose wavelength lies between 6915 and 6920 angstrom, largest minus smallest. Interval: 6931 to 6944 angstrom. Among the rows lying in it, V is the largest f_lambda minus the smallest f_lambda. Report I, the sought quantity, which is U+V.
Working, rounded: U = 0.75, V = 0.6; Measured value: 1.3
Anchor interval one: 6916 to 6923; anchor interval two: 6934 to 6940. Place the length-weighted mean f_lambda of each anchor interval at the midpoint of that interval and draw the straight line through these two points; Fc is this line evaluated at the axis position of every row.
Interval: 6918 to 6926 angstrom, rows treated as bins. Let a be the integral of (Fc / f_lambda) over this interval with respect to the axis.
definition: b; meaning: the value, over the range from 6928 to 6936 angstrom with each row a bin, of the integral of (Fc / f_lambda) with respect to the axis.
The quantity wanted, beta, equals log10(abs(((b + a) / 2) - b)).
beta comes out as -0.71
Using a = 8.24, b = 7.85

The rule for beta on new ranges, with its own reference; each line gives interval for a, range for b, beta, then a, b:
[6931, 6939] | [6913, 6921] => -1.74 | 8.02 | 8.05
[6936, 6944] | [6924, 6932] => -1.80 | 7.91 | 7.94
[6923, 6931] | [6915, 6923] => -1.83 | 7.98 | 8.01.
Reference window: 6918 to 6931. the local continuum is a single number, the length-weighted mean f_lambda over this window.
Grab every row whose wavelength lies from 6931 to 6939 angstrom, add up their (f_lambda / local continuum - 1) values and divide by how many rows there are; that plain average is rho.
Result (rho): -0.022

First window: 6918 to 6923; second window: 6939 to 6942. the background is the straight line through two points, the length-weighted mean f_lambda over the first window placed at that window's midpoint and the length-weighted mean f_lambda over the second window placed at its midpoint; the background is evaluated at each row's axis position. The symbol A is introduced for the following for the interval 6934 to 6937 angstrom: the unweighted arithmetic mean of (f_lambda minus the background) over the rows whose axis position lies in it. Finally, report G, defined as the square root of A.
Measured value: 0.3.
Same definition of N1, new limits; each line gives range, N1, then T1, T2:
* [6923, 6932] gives 0.027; 139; 14.51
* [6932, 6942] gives 0.026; 151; 14.89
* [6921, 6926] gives 0.051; 75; 14.51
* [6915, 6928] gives 0.019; 201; 14.51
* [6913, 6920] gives 0.035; 110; 15.24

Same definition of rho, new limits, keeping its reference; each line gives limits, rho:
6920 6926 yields -0.027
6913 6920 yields 0.020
